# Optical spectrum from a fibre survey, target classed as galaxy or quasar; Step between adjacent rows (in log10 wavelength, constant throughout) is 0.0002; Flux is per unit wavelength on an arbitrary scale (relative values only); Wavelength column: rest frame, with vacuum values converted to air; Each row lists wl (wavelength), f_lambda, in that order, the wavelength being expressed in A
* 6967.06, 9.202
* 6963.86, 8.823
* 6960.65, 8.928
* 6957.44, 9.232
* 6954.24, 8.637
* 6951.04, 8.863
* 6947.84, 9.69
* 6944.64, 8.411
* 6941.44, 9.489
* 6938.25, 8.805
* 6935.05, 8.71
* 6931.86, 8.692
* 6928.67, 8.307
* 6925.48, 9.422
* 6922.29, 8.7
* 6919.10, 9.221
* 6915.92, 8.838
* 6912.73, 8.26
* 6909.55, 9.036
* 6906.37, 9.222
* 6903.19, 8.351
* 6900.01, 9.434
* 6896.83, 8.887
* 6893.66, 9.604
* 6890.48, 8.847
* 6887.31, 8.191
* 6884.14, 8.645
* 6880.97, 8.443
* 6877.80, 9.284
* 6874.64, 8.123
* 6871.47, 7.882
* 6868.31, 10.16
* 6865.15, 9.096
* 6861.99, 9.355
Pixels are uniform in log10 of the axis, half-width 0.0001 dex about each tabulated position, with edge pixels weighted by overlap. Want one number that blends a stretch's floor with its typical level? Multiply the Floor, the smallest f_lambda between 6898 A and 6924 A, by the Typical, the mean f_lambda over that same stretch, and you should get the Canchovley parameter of 73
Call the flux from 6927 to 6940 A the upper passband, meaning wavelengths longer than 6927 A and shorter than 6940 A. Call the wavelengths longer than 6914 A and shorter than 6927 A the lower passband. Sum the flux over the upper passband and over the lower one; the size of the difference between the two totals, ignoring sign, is 1.67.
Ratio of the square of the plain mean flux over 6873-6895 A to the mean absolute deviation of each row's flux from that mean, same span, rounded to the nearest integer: 174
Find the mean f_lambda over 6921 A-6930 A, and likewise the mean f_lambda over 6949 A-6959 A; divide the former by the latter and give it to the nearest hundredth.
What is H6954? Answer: 0.99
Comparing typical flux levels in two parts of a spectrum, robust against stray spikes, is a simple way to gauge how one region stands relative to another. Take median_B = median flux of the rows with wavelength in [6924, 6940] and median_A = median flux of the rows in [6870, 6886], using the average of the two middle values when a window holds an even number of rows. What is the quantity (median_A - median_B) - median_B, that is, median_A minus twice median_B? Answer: -8.98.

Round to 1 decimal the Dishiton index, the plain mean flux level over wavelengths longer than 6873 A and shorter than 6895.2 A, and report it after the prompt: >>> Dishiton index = 8.7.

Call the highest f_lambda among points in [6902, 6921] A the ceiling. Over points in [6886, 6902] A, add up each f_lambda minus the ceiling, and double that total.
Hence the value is -2.3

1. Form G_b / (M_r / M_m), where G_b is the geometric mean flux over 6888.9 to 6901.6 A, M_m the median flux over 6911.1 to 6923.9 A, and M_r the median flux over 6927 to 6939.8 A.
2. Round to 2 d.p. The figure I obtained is 9.26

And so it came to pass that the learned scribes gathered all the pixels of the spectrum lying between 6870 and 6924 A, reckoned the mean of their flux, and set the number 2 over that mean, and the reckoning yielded 0.228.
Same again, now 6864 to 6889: 0.229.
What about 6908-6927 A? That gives 0.224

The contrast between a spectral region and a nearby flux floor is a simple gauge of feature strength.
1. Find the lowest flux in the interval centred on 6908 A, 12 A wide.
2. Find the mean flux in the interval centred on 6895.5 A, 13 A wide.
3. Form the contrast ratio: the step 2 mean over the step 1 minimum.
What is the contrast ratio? 1.11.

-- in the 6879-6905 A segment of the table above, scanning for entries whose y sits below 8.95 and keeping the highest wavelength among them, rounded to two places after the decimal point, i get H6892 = 6903.19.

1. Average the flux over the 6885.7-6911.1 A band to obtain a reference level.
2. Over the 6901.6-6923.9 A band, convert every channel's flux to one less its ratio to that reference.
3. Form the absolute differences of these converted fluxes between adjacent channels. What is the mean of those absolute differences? 0.06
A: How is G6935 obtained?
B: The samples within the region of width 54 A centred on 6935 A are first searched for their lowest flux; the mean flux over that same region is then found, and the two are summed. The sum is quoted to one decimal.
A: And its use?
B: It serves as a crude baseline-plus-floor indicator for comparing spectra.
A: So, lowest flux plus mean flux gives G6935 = 17.2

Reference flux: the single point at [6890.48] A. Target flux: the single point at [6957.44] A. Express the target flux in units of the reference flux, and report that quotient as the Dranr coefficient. 1.04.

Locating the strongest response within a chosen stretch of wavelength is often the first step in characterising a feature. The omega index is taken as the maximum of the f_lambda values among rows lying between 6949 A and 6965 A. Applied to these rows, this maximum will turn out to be 9.232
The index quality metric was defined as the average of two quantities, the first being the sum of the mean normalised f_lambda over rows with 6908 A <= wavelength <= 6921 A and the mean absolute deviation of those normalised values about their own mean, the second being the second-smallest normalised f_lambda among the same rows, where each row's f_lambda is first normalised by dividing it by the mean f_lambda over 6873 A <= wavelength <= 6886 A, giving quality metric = 1.04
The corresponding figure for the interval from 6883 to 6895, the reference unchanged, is 1.04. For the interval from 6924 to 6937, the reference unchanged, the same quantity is 1.03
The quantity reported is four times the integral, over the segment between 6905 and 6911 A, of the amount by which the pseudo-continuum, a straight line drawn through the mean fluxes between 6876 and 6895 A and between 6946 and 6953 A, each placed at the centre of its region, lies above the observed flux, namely -4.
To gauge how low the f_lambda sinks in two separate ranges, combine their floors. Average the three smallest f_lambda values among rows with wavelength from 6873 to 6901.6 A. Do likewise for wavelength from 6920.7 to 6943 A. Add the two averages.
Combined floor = 16.8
